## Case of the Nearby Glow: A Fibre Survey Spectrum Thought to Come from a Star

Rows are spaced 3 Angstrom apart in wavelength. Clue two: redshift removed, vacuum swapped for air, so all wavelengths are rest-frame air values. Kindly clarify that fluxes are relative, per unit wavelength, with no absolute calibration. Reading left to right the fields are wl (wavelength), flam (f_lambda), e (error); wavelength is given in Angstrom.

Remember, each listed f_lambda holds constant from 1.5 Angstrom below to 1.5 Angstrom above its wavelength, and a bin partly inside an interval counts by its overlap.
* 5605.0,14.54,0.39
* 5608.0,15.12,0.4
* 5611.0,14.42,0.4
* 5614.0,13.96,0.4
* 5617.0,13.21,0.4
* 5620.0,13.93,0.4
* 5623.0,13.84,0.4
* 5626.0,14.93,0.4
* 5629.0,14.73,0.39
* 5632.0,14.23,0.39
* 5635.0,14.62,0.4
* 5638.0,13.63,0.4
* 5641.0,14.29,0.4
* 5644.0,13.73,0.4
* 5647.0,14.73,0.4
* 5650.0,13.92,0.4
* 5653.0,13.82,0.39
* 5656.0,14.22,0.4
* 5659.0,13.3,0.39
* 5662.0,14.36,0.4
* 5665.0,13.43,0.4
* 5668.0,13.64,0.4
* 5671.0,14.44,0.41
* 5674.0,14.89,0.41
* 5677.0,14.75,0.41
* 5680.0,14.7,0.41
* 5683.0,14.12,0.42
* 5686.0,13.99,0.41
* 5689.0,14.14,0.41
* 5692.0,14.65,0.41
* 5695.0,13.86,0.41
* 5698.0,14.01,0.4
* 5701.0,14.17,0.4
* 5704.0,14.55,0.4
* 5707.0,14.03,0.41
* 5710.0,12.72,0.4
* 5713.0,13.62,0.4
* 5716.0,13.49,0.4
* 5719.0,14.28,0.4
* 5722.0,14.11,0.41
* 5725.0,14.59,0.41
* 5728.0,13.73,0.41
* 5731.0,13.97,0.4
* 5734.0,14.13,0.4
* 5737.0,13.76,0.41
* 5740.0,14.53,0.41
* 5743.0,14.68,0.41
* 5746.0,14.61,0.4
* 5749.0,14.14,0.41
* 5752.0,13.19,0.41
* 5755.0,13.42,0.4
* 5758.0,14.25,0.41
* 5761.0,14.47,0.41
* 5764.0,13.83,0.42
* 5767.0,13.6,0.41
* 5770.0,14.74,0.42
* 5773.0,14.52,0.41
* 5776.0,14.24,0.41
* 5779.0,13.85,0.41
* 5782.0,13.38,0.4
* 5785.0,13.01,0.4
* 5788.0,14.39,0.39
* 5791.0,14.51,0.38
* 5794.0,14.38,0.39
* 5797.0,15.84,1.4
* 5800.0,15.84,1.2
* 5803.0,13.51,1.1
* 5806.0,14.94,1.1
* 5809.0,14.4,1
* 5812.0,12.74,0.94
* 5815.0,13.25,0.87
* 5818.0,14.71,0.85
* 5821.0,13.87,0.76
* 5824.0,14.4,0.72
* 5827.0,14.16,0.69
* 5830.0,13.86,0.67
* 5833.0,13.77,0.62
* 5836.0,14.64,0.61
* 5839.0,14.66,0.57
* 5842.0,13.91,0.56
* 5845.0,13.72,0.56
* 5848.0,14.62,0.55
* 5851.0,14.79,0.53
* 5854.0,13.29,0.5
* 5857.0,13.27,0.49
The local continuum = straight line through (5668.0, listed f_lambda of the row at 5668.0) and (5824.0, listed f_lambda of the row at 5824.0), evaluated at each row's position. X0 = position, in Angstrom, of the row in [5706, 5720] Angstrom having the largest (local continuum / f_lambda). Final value 5710.0 Angstrom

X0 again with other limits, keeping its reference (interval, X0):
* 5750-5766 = 5752.0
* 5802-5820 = 5812.0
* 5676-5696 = 5695.0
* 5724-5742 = 5737.0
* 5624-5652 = 5638.0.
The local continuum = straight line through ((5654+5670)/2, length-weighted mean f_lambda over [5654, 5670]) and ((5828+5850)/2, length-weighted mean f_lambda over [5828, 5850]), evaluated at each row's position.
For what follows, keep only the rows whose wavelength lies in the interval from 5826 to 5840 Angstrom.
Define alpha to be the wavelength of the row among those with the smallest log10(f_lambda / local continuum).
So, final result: 5833.0 Angstrom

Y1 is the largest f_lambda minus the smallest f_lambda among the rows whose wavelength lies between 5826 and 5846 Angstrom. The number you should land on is 0.9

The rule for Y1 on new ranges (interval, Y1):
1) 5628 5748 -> 2.2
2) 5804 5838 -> 2.2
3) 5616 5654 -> 1.7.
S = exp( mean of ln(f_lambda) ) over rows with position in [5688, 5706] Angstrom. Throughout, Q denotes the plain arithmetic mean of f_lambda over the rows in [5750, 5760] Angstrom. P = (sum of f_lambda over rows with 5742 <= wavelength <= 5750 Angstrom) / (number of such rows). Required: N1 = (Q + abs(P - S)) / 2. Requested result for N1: 6.93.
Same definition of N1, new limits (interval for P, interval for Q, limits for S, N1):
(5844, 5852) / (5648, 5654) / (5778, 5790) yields 7.30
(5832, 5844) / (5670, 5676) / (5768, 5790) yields 7.45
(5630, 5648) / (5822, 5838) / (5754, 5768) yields 7.23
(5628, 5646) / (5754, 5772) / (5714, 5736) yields 7.11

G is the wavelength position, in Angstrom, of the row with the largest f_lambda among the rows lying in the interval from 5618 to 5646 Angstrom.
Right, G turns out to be 5626.0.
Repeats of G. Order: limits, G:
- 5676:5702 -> 5677.0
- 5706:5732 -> 5725.0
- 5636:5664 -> 5647.0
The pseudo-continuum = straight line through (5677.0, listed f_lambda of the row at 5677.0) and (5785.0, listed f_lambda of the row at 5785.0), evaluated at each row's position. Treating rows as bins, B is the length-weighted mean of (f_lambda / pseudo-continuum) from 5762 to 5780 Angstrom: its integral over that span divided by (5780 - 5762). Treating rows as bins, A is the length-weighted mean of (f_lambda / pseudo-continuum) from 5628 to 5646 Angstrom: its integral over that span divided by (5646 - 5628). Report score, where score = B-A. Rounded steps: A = 0.92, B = 1.069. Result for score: 0.146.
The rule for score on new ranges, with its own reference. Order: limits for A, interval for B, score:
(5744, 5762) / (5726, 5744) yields -0.014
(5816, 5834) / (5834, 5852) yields 0.048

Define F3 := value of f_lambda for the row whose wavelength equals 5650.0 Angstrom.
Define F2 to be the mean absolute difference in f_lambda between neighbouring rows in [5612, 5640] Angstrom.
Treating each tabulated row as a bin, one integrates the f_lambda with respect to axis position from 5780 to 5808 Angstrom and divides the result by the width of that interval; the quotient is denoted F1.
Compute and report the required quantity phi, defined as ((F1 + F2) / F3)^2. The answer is 1.16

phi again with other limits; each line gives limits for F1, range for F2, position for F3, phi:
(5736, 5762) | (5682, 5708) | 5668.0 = 1.12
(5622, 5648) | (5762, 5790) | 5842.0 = 1.14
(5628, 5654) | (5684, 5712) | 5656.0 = 1.07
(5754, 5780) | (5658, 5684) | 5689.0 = 1.07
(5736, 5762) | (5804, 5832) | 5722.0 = 1.11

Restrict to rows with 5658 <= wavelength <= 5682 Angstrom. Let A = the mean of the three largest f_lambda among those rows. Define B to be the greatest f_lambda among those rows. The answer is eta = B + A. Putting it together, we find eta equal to 29.7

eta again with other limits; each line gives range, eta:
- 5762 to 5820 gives 31.4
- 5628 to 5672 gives 29.4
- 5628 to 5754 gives 29.7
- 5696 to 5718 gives 28.8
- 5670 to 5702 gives 29.7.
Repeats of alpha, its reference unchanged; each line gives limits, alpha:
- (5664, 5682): 5665.0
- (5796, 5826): 5812.0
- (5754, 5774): 5755.0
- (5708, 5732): 5710.0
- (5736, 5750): 5737.0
